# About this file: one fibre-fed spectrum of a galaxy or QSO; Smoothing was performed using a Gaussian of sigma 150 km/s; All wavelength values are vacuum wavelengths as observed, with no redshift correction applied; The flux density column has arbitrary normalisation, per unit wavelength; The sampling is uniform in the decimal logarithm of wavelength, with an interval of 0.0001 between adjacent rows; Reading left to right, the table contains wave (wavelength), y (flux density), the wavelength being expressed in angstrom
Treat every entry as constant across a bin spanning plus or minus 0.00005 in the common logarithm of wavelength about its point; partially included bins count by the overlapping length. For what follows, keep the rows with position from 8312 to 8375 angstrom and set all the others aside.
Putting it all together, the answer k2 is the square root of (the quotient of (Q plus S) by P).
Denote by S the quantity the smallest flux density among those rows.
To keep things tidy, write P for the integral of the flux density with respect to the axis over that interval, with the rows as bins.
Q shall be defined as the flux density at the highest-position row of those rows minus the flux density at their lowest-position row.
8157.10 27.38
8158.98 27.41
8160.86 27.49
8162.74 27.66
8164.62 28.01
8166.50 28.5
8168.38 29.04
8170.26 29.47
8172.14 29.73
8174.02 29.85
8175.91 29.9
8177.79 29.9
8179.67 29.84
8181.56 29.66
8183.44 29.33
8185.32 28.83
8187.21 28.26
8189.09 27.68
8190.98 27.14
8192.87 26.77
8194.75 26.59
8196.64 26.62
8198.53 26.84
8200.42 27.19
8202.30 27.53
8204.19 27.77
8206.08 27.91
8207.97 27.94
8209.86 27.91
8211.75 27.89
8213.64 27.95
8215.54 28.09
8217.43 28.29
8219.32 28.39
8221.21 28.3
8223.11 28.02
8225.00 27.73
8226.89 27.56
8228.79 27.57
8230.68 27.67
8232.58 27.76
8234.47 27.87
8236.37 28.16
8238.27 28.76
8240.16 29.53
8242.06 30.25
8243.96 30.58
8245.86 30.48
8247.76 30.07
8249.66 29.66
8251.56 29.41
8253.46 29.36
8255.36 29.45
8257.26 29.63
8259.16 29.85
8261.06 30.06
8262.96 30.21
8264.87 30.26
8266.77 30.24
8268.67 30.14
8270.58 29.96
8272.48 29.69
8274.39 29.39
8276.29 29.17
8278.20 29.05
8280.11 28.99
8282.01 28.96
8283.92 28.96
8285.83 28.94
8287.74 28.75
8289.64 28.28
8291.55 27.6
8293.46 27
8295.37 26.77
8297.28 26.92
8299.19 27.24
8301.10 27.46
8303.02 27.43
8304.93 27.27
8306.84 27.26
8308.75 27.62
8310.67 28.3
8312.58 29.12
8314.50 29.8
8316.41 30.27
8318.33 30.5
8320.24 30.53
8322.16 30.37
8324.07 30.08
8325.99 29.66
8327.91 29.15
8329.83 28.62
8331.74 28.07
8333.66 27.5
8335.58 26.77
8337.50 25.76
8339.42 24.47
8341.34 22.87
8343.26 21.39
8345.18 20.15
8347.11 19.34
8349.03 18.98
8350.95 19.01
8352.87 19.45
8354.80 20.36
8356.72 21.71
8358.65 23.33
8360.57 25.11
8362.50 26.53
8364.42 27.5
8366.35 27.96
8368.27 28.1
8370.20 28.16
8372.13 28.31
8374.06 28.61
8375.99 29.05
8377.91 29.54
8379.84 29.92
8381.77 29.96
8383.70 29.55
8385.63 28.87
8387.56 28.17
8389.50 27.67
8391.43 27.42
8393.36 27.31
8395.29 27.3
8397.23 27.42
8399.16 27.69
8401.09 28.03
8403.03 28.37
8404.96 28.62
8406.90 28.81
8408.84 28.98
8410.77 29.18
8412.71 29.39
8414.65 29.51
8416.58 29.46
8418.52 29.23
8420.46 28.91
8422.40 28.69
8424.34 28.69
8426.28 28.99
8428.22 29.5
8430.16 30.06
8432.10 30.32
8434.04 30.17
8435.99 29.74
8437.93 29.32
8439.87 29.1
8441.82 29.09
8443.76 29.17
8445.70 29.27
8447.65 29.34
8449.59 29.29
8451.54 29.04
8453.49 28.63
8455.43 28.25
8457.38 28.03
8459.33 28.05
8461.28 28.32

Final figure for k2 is 0.11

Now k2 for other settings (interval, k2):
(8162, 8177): 0.26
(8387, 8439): 0.14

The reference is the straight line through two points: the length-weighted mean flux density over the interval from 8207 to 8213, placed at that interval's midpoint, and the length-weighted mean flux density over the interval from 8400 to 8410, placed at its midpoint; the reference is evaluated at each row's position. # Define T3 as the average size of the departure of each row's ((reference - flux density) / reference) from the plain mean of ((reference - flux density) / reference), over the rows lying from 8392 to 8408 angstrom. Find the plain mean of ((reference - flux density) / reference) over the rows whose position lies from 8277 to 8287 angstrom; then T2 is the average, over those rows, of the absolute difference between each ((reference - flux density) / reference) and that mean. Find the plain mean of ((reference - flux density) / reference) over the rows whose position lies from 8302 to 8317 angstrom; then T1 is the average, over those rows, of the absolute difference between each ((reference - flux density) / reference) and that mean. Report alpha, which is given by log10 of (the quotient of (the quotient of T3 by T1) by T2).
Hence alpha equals 2.5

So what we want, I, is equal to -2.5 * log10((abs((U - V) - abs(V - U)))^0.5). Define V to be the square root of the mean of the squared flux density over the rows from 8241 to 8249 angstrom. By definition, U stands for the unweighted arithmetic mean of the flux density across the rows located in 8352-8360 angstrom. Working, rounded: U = 21.2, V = 30.3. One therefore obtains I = -1.58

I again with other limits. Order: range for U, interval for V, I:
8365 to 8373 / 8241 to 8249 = -0.81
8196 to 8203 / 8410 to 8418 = -0.84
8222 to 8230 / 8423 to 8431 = -0.63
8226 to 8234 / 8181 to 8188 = -0.55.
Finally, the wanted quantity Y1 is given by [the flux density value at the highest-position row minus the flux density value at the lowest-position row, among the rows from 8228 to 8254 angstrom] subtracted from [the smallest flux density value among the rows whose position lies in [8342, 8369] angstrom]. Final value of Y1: 17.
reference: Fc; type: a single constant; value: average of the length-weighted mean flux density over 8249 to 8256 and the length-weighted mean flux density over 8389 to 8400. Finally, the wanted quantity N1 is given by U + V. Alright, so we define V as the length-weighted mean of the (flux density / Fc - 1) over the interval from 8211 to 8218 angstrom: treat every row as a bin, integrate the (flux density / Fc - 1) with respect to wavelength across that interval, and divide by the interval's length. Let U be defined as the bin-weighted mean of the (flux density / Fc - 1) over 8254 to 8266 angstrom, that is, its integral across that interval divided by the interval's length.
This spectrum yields 0.04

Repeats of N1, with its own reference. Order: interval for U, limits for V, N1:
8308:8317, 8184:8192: 0.00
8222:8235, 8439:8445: 0.00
